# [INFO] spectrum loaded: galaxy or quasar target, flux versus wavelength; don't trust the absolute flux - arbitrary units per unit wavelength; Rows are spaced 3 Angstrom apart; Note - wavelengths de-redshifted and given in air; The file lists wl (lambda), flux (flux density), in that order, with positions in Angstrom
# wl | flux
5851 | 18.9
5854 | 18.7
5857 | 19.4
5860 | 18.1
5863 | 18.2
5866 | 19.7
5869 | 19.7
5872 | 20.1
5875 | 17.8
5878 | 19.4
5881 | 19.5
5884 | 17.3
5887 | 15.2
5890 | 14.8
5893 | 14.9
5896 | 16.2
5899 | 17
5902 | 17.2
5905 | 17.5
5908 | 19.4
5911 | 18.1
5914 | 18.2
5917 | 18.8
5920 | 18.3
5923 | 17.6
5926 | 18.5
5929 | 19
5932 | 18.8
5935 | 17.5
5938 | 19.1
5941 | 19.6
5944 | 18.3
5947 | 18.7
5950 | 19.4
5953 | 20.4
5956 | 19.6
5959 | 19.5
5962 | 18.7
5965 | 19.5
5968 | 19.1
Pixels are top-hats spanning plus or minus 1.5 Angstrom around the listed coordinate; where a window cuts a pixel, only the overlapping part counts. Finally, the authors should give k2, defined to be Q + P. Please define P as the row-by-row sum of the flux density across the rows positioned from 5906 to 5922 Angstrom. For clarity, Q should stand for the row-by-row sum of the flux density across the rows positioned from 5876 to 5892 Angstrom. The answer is 179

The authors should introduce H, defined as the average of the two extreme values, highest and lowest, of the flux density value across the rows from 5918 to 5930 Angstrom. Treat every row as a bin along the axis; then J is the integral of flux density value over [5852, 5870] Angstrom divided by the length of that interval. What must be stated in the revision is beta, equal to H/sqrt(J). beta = 4.2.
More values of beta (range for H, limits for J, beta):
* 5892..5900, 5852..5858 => 3.7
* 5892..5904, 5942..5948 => 3.7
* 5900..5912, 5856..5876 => 4.2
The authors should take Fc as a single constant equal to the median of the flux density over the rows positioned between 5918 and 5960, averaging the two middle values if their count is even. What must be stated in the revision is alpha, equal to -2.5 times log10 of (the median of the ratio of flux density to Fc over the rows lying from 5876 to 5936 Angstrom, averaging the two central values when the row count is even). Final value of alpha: 0.062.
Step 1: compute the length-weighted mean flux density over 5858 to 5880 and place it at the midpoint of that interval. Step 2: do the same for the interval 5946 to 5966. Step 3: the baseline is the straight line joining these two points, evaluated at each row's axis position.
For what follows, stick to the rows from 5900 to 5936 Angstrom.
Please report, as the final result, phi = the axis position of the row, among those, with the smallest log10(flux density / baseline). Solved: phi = 5902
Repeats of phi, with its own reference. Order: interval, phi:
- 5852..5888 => 5887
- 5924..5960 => 5935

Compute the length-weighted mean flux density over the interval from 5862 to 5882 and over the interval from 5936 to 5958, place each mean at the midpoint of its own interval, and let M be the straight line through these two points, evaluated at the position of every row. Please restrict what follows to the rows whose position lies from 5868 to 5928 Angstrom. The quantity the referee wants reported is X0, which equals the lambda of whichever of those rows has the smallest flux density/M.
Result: 5890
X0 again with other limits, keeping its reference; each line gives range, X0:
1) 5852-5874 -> 5860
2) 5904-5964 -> 5935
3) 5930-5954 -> 5935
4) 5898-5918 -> 5899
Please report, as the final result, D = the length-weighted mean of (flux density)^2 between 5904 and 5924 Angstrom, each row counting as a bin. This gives 336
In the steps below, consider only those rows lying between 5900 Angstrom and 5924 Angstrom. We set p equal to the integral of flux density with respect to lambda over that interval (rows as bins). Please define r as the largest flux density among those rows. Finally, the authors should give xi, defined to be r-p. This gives -416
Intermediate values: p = 435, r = 19.4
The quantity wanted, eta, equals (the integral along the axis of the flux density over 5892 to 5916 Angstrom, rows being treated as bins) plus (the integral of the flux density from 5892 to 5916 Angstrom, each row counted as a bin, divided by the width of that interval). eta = 435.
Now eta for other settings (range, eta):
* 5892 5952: 1107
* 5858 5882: 477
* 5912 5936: 459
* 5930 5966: 706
